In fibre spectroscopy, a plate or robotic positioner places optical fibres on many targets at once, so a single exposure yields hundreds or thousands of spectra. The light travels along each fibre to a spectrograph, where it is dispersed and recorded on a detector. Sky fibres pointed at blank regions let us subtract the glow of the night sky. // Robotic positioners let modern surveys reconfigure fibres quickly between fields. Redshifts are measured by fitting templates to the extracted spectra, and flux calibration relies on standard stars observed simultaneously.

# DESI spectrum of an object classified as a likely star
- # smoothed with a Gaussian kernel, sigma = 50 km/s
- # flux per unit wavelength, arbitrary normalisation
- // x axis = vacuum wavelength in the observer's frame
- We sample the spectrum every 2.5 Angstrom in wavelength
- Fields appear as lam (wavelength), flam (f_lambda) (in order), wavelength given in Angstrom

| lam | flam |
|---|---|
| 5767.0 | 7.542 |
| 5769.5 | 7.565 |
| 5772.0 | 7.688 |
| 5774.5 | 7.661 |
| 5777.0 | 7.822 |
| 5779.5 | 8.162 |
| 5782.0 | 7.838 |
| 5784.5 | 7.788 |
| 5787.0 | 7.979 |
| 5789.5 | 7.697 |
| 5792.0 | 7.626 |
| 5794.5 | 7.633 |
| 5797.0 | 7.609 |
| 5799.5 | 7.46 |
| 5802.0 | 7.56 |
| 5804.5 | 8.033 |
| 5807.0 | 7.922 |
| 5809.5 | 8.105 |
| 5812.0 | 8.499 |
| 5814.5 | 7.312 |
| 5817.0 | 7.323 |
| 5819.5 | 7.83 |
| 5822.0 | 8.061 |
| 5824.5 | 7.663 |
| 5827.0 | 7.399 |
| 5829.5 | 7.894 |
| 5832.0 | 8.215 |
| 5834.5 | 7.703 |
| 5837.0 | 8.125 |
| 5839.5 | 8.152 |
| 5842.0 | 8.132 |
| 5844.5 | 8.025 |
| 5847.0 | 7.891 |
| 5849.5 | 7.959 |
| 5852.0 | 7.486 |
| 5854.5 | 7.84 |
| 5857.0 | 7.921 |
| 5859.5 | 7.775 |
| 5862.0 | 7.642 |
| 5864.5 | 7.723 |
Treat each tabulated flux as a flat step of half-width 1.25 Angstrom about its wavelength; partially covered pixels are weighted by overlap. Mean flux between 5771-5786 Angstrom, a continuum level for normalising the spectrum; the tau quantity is 7.83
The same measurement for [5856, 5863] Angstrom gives 7.78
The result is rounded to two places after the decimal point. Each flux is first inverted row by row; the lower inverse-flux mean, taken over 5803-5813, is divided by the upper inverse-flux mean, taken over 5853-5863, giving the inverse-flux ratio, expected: 0.96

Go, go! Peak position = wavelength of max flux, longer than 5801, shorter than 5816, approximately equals 5812.0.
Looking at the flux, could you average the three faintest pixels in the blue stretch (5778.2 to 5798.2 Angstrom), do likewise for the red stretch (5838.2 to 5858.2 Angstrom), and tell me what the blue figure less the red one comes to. -0.12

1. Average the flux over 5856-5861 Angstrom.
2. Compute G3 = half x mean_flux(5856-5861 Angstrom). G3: 3.92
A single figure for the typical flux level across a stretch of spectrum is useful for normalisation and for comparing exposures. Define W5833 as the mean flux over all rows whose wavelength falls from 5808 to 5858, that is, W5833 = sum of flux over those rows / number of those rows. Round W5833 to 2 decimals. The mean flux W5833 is 7.88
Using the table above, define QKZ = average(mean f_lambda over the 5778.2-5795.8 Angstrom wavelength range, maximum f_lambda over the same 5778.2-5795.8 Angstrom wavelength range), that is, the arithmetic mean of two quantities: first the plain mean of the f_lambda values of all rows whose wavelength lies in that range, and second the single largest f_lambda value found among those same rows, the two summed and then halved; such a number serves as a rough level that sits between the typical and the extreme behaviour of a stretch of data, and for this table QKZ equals 7.99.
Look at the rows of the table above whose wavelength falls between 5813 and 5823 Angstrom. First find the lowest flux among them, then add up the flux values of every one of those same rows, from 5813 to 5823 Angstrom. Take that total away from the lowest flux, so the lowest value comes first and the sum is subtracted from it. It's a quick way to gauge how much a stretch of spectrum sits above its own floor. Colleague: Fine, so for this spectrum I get -23.2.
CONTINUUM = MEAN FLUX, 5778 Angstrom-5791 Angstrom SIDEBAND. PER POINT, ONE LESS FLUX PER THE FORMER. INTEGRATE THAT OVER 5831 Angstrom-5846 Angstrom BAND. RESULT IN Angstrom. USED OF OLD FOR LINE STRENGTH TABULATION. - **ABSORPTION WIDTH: -0.3 Angstrom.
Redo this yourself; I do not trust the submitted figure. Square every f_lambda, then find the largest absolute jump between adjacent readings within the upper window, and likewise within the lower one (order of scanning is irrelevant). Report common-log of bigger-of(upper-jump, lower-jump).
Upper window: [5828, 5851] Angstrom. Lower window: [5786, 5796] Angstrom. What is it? 0.91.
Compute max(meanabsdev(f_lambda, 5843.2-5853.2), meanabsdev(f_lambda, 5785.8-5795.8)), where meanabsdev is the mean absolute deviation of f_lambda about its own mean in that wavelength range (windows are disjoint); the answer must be 0.177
